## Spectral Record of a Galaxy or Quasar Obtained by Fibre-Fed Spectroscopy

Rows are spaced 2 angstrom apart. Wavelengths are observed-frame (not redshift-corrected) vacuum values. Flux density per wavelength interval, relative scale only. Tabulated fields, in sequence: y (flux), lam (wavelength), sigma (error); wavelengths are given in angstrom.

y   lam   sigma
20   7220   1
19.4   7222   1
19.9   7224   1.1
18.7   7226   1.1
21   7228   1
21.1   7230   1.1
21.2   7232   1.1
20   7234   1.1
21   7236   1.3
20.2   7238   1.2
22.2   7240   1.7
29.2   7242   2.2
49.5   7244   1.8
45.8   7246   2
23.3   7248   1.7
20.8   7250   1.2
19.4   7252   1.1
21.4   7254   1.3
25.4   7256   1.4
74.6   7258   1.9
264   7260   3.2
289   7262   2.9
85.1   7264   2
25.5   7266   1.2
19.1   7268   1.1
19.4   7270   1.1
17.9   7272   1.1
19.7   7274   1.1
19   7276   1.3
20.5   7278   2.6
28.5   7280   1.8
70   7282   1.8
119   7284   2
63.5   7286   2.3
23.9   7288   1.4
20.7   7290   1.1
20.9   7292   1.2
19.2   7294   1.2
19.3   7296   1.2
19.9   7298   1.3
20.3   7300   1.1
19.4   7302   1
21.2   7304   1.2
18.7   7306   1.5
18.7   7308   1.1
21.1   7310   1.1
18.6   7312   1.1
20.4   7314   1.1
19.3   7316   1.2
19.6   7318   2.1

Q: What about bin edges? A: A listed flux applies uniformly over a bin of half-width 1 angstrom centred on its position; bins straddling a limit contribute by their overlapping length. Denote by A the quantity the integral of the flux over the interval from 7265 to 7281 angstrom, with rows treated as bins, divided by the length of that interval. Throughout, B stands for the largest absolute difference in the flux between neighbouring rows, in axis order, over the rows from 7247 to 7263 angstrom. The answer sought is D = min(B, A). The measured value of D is 21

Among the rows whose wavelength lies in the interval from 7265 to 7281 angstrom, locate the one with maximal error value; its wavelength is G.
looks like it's 7278 angstrom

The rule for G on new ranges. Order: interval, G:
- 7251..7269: 7260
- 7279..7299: 7286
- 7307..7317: 7316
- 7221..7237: 7236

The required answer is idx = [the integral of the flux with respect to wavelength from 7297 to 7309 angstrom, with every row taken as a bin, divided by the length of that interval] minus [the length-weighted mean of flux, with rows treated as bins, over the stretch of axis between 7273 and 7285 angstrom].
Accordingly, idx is -26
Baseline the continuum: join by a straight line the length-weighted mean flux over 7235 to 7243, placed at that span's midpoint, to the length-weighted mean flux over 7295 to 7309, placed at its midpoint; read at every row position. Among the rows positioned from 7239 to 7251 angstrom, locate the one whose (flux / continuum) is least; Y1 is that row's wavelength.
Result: 7250 angstrom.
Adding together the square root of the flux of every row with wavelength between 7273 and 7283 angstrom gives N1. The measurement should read 27.0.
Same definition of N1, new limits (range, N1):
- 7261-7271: 40.0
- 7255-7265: 56.2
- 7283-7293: 32.9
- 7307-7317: 22.1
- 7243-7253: 27.6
